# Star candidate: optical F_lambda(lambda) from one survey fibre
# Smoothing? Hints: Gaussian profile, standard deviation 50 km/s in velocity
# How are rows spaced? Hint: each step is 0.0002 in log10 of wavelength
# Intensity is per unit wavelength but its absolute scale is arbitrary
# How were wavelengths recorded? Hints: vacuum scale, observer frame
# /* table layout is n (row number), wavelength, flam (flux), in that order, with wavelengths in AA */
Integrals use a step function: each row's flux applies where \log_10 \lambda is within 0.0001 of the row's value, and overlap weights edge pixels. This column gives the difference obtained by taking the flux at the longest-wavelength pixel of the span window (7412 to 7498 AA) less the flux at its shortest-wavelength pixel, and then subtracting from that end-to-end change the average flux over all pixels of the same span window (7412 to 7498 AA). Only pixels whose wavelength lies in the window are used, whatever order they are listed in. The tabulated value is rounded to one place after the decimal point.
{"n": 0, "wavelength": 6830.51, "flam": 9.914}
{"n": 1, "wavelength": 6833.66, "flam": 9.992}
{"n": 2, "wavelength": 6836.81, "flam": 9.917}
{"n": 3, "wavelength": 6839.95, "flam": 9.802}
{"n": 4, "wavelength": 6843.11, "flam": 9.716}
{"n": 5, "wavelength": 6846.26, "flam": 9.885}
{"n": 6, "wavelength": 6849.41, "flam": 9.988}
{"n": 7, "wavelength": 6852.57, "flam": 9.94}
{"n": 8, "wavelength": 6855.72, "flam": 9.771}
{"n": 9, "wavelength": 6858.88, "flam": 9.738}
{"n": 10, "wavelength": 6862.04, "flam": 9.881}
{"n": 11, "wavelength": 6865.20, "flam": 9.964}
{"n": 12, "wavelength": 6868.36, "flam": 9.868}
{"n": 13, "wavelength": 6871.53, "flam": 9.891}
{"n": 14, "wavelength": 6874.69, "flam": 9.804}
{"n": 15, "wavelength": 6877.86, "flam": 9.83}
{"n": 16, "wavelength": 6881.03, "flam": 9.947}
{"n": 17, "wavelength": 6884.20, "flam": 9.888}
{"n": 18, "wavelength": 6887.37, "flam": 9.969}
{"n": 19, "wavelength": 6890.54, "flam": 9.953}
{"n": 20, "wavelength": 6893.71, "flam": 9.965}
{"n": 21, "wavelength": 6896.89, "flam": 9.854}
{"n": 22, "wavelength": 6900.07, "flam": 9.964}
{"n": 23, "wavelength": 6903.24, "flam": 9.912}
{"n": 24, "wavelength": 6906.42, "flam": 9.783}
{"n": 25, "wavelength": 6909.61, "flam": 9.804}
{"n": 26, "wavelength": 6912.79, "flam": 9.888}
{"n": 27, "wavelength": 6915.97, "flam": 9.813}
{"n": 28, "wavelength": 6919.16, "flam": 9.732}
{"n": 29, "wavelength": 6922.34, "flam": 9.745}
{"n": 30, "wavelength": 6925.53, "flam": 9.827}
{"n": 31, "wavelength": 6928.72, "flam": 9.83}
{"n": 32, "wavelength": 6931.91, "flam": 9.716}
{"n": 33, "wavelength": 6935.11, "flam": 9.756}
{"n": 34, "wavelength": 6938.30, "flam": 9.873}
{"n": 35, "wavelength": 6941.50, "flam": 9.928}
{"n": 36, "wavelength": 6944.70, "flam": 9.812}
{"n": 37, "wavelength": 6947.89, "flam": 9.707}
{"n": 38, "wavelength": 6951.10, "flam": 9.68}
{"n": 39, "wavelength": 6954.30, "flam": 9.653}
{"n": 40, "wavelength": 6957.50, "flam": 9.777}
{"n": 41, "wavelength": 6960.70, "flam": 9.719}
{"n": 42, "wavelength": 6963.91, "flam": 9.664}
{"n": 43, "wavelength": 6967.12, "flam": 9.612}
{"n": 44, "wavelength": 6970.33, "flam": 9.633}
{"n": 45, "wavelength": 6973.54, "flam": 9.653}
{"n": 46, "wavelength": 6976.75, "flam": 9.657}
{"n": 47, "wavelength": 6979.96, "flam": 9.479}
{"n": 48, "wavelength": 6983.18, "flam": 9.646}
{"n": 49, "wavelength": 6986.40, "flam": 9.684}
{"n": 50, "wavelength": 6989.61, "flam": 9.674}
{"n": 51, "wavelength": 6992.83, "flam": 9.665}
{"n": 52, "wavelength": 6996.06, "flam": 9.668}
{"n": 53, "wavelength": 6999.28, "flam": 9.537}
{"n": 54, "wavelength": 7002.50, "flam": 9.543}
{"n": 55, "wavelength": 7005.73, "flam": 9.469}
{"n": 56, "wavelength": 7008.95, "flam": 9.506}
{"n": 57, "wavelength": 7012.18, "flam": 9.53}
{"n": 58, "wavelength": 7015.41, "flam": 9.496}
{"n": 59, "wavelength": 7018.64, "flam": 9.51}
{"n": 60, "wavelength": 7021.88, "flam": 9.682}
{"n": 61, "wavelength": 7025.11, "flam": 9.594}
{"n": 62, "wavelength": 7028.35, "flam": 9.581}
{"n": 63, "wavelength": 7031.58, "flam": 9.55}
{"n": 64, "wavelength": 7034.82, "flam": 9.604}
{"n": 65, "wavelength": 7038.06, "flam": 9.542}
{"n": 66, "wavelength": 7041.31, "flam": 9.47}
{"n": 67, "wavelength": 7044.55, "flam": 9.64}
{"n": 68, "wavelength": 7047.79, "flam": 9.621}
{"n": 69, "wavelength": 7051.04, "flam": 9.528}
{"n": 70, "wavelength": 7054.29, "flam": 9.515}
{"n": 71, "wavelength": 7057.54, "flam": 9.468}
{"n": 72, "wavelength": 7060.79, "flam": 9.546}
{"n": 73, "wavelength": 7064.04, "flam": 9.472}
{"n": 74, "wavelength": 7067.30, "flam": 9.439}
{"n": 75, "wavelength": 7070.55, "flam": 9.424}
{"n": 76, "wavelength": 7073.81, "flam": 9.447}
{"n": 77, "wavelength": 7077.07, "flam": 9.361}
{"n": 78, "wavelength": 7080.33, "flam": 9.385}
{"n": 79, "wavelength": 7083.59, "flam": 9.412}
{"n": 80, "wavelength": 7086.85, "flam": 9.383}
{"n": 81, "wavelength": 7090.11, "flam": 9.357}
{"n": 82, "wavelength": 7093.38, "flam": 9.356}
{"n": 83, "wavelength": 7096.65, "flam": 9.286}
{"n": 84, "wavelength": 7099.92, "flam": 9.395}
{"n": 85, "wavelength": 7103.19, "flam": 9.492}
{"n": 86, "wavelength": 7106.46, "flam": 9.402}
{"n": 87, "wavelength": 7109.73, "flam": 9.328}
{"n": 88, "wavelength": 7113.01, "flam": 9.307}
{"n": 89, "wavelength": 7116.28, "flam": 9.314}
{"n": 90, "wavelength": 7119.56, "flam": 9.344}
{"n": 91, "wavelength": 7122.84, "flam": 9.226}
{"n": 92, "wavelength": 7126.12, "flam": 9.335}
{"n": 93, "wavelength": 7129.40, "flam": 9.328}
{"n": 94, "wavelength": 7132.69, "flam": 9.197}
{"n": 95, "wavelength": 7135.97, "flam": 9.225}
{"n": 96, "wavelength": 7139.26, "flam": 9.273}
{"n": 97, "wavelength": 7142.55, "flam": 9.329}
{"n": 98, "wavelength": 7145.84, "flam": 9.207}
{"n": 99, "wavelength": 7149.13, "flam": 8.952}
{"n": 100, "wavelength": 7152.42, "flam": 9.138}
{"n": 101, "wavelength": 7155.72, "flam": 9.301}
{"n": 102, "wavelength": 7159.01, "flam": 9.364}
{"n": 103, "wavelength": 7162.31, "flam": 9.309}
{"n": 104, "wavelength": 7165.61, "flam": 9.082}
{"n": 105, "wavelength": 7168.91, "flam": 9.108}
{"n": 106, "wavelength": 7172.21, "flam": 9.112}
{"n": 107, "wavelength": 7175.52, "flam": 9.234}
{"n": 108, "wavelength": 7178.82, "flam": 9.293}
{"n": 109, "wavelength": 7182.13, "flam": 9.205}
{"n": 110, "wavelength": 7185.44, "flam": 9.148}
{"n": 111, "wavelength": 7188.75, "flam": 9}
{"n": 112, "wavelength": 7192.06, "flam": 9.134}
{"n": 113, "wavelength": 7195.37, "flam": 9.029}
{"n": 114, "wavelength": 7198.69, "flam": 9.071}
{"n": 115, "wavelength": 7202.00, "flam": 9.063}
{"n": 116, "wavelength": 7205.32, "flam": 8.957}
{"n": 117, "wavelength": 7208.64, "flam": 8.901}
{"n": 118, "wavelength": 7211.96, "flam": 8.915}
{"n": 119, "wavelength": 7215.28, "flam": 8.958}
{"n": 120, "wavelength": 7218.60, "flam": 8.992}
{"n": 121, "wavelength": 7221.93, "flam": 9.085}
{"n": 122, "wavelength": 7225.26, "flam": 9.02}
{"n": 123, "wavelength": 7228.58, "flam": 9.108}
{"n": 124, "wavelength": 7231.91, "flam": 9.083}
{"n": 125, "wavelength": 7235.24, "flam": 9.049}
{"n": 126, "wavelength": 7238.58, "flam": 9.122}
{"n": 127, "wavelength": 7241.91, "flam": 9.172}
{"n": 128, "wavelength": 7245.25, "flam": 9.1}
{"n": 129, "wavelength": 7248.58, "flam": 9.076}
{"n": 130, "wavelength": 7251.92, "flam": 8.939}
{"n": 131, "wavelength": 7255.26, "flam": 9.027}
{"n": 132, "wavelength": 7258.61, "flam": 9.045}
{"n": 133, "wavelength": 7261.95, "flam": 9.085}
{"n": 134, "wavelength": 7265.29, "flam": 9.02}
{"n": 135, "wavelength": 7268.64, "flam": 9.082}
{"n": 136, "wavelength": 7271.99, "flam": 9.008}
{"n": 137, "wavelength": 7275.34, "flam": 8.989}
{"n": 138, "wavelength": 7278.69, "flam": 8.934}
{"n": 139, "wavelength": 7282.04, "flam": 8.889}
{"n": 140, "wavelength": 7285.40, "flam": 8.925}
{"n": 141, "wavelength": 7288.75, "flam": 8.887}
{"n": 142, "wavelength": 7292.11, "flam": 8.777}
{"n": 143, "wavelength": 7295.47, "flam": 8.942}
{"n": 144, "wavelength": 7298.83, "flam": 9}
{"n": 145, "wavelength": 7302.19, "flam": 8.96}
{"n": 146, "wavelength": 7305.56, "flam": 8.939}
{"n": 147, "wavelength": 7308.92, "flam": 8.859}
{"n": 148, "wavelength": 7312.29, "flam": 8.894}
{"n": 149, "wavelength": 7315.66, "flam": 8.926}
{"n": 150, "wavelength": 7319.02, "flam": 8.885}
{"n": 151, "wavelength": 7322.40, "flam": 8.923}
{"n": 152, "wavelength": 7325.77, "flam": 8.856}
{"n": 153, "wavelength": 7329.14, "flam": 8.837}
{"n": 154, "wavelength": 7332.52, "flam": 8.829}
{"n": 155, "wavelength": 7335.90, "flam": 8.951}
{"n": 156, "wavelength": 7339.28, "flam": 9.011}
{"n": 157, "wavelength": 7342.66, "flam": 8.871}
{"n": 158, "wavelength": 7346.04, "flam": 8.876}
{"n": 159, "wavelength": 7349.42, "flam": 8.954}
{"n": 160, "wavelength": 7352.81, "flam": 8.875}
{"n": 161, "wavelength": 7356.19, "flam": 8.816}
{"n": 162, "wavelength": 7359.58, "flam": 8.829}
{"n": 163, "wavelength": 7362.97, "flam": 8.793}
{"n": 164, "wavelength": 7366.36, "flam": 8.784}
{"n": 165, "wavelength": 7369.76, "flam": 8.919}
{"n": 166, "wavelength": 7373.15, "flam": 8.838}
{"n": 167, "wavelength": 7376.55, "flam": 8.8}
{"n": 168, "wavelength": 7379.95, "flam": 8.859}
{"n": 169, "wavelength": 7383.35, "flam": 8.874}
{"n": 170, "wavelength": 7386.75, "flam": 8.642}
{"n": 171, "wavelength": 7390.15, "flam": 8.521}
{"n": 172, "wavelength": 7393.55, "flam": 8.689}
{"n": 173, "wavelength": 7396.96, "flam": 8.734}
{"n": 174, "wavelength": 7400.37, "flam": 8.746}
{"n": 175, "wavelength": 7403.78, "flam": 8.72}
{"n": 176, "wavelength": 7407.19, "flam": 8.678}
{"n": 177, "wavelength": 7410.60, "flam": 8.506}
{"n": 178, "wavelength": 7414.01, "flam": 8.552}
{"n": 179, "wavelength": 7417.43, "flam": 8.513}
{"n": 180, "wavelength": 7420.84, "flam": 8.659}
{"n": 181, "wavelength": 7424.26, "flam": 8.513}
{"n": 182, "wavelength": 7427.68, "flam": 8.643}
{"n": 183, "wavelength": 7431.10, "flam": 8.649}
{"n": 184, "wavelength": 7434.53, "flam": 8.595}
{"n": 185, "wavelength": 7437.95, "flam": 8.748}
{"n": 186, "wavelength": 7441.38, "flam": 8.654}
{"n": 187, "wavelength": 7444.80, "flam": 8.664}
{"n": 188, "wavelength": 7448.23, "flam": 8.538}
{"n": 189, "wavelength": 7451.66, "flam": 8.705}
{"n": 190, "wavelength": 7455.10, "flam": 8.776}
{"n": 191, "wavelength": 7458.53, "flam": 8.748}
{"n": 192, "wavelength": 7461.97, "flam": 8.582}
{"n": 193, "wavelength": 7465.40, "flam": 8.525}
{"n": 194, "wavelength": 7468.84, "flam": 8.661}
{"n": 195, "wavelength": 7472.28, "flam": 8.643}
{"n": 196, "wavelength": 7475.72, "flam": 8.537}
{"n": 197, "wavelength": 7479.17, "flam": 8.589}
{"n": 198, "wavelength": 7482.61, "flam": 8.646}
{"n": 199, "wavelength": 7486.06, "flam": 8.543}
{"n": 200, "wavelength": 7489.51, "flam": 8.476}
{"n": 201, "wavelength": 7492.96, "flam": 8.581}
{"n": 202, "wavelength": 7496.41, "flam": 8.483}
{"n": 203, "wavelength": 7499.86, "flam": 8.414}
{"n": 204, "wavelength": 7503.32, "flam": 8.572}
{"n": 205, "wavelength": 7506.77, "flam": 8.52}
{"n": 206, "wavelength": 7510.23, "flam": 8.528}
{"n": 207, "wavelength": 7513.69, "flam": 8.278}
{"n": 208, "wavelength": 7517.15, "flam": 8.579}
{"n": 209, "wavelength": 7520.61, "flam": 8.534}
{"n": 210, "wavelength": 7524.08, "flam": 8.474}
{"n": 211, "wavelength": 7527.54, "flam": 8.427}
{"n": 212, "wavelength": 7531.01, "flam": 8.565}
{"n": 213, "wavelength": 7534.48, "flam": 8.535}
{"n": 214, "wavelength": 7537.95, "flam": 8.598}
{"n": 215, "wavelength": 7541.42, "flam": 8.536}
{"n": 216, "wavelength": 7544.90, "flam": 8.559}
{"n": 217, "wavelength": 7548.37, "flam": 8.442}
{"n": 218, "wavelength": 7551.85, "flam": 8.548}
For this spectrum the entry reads -8.7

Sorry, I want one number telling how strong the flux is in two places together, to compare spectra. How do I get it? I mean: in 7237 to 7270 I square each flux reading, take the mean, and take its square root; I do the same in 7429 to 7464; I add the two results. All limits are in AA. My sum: 17.7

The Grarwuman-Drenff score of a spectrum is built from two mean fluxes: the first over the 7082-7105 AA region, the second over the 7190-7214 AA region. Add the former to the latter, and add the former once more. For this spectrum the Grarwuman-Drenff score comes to 27.8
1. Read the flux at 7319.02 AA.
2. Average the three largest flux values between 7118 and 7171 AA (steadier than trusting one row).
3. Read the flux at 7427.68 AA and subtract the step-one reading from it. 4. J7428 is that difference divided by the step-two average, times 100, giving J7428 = -3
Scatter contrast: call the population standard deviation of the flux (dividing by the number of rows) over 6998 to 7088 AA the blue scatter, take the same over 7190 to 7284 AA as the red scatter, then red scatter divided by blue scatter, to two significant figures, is 0.93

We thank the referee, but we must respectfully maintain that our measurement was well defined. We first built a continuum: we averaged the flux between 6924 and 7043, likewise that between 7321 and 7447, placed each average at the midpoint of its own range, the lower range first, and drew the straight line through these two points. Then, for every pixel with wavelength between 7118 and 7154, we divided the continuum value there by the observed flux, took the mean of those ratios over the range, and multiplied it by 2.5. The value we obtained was 2.52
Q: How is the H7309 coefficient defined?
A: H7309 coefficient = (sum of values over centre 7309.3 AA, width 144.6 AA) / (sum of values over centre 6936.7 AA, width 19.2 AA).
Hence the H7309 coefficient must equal 6.52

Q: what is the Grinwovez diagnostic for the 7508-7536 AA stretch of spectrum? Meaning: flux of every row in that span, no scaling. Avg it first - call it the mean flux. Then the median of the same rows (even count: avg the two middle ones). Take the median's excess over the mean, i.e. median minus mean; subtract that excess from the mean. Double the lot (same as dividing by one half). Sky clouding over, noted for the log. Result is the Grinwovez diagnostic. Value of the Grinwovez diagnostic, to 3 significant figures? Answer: 16.9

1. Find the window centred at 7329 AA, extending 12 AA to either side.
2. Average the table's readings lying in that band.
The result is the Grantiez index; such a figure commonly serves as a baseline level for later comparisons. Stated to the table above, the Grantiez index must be 8.9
